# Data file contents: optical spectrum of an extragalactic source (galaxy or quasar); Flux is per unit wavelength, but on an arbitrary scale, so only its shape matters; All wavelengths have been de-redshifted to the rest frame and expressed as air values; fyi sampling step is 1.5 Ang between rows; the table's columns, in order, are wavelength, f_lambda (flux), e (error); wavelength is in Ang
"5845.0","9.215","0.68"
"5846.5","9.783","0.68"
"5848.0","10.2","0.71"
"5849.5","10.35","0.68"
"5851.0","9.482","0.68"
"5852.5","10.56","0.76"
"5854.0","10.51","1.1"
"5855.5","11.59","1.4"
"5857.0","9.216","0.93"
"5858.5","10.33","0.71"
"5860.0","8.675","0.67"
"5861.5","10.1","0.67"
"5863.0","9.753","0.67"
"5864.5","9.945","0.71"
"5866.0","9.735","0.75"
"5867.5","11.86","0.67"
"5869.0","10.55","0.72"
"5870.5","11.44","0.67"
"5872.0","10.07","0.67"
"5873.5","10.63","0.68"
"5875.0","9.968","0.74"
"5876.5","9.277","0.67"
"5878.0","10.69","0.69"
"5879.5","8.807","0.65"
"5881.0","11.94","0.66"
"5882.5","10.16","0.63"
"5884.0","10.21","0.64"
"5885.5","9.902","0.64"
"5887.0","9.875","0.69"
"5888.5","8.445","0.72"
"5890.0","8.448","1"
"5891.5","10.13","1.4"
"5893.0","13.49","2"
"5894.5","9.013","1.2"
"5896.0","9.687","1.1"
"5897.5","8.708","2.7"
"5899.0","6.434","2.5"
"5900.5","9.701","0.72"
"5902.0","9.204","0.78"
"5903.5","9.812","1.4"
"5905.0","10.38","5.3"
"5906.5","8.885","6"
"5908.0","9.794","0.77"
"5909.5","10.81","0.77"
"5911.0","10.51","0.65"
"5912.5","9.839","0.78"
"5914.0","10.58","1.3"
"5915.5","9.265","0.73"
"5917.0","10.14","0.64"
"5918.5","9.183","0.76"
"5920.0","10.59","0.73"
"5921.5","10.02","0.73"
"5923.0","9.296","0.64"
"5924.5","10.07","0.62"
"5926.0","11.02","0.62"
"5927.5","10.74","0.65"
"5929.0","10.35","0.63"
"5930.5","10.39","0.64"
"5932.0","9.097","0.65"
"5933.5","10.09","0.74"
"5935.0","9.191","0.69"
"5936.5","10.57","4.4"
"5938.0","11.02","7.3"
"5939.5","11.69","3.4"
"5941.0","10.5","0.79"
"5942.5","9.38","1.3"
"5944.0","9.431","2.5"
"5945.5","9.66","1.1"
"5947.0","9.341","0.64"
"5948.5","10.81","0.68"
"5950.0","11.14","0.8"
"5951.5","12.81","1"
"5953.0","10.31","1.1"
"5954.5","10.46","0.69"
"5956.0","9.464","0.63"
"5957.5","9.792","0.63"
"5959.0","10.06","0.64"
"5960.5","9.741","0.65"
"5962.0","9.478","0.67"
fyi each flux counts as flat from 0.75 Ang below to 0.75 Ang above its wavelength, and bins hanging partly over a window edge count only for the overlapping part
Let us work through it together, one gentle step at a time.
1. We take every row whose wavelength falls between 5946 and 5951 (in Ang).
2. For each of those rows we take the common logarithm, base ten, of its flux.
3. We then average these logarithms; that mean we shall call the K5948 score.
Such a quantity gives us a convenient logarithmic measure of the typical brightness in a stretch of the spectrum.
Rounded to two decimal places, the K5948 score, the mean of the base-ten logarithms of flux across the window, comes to 1.02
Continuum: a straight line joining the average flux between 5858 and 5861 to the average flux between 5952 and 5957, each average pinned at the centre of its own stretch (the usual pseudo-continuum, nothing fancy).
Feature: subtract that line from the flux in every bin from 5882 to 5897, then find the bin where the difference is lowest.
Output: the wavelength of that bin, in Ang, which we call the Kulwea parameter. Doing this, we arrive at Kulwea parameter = 5890.0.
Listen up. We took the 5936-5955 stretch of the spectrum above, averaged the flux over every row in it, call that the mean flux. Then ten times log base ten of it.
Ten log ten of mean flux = 10.2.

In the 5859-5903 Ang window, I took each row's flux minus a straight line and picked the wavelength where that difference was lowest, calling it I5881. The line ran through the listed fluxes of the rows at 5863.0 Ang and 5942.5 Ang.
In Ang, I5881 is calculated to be 5899.0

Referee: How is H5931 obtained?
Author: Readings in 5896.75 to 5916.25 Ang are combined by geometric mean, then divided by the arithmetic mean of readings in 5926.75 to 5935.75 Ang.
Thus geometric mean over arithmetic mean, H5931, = 0.95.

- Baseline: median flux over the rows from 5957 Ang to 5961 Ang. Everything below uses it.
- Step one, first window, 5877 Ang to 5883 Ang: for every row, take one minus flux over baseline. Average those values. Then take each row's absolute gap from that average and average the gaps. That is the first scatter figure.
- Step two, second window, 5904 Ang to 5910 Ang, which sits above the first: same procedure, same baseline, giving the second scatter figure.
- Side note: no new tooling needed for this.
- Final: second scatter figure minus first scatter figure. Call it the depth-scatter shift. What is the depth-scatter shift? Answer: -0.03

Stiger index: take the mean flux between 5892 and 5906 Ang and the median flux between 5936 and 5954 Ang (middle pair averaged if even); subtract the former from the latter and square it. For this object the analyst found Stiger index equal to 0.87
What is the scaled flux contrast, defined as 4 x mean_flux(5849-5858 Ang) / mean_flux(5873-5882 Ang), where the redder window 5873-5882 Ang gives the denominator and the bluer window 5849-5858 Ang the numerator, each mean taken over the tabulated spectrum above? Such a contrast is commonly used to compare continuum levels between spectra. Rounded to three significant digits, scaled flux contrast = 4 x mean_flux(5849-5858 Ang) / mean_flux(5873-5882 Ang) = 4.03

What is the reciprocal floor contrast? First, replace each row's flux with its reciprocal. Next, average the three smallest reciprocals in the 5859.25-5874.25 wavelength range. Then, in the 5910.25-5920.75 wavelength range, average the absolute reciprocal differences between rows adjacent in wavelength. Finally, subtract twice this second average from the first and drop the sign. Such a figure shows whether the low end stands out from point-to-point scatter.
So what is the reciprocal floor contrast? 0.068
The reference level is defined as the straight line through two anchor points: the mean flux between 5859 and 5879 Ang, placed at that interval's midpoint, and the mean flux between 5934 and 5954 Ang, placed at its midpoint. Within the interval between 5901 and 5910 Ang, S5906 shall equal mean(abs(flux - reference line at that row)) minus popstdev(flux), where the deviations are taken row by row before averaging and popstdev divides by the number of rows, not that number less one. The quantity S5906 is 0.036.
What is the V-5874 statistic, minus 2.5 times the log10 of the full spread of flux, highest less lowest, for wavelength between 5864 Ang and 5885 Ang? -1.2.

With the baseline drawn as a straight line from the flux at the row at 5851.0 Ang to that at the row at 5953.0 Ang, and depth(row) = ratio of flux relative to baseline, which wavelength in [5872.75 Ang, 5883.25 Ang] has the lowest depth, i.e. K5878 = 5879.5 Ang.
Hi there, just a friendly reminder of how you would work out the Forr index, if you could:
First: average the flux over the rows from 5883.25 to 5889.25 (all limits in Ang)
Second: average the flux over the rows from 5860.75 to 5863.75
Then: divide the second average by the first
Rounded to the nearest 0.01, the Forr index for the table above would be 1.03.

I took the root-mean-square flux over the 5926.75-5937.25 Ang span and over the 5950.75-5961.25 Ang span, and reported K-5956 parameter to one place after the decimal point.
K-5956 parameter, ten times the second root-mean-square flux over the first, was 10.3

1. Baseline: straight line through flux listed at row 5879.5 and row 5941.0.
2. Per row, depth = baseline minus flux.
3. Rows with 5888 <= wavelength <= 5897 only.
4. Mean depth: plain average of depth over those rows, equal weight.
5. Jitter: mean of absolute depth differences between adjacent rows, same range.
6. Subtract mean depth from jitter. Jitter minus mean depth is 2.74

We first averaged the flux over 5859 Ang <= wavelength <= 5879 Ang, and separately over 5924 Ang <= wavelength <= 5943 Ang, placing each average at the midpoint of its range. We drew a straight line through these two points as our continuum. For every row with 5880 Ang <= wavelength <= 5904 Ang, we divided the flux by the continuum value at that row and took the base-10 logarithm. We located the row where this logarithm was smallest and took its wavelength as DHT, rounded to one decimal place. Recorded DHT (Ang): 5899.0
